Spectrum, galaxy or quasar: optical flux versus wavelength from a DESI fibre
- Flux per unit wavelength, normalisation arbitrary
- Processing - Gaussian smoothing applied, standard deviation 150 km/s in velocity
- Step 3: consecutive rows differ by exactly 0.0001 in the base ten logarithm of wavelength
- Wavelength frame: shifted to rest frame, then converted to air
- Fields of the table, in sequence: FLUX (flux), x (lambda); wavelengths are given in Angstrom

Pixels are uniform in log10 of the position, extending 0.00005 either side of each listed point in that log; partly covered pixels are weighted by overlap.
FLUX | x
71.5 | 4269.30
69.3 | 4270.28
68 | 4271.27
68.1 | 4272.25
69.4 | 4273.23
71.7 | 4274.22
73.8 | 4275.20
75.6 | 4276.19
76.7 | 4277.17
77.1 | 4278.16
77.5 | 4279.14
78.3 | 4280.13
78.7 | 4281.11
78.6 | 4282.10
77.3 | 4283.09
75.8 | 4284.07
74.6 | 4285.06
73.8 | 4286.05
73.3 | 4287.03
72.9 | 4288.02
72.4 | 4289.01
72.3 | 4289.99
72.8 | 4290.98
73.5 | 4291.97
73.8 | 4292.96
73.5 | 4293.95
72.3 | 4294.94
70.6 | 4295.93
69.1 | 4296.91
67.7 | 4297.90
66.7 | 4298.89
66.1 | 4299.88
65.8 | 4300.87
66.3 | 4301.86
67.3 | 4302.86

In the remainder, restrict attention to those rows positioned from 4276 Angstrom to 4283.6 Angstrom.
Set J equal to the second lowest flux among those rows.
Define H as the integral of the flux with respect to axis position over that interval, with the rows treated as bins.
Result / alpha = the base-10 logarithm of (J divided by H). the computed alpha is -0.886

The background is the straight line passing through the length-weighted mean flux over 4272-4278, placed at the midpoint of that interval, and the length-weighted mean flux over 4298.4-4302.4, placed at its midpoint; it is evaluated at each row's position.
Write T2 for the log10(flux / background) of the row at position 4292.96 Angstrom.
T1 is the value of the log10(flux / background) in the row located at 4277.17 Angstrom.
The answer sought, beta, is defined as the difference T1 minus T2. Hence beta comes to -0.010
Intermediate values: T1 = 0.025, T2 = 0.035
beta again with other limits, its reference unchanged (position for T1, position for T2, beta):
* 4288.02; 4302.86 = 0.009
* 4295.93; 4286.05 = -0.002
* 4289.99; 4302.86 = 0.009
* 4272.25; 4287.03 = -0.056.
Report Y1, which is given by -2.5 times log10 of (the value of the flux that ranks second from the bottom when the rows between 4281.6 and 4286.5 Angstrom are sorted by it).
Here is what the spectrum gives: -4.68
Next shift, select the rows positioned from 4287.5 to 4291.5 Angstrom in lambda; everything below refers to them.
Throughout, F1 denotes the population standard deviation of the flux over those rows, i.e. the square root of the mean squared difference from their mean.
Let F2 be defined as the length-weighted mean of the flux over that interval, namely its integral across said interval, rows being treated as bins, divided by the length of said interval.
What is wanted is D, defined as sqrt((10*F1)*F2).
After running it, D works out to 13.6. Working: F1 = 0.25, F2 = 72.6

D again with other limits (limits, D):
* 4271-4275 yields 32.3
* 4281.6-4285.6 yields 34.0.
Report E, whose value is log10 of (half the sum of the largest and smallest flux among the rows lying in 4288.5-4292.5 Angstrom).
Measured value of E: 1.86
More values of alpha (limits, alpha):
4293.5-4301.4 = -0.916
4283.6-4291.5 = -0.904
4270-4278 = -0.926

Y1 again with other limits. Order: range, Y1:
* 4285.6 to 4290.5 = -4.65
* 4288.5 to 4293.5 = -4.65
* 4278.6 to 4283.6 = -4.72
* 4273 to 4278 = -4.64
